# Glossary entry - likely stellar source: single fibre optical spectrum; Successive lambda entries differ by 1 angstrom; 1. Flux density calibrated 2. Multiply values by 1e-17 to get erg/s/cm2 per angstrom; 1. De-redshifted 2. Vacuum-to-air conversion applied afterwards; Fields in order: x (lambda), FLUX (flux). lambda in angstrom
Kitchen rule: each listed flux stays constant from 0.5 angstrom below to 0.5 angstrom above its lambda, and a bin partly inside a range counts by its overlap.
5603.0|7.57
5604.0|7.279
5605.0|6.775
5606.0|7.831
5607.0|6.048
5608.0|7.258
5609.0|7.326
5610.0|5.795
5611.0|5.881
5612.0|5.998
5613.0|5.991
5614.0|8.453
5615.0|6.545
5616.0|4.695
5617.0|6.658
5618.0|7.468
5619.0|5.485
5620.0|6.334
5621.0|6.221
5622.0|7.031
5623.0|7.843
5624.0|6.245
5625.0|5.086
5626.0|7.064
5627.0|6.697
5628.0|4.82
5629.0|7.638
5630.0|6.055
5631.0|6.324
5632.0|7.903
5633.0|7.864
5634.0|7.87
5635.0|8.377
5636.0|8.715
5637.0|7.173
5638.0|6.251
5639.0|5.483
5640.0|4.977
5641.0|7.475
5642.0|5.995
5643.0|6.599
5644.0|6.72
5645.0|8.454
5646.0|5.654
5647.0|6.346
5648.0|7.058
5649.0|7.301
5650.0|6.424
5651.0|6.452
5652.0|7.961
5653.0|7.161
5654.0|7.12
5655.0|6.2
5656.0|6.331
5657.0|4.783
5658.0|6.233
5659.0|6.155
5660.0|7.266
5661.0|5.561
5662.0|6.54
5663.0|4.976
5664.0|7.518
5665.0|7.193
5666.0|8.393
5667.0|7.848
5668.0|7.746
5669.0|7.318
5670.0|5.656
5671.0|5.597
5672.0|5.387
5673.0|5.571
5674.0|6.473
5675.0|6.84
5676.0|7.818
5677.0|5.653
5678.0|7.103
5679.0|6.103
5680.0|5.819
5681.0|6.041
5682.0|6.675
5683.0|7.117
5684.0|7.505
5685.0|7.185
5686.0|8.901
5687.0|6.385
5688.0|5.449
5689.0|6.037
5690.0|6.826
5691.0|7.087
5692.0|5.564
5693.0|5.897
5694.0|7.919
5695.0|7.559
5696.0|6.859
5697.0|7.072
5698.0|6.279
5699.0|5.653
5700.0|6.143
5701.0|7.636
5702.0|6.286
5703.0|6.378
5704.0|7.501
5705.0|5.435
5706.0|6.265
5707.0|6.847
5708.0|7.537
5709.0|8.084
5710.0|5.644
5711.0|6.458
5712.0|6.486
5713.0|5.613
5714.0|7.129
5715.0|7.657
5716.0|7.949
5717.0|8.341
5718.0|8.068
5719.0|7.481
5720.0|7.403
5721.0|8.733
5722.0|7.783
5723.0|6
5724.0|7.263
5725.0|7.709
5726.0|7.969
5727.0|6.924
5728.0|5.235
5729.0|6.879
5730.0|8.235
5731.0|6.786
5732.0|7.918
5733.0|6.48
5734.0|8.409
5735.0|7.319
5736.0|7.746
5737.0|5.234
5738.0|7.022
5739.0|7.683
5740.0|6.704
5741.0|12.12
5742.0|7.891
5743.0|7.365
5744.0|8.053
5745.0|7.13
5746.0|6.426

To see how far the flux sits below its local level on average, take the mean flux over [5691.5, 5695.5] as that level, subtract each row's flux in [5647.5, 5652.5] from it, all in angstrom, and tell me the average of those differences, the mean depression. -0.30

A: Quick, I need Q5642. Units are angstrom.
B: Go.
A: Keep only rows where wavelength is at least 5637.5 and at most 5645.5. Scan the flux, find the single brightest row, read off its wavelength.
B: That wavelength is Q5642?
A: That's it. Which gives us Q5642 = 5645.0 angstrom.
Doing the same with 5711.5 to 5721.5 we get 5721.0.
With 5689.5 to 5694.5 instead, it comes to 5694.0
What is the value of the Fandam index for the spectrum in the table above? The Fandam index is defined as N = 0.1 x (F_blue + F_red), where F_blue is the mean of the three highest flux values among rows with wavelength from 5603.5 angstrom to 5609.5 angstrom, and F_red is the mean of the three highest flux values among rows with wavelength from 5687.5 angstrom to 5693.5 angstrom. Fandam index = 1.41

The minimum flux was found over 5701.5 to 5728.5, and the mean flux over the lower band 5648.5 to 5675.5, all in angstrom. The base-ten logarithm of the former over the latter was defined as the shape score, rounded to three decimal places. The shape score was -0.100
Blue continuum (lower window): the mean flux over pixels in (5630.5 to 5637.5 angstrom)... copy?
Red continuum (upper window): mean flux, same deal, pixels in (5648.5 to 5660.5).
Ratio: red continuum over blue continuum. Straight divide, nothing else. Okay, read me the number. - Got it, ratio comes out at 0.85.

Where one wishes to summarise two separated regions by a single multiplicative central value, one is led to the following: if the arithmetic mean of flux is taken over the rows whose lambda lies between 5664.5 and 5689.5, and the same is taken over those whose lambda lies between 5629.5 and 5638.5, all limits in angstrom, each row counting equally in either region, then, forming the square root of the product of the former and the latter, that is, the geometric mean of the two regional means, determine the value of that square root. 7.04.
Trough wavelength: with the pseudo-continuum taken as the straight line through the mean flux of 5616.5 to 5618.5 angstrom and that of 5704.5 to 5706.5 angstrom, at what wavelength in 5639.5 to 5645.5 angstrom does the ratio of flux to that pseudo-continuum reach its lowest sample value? 5640.0 angstrom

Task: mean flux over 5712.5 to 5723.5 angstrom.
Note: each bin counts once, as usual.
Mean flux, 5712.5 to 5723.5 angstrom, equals 7.47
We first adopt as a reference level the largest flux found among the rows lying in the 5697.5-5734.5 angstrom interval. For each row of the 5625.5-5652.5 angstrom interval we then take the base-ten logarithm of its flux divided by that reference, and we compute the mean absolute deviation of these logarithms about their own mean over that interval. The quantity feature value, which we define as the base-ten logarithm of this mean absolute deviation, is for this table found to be -1.27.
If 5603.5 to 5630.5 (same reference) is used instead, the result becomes -1.29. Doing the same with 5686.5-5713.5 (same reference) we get -1.37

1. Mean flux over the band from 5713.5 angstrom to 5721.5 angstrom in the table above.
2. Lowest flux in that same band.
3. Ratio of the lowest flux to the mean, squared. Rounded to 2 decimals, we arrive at 0.83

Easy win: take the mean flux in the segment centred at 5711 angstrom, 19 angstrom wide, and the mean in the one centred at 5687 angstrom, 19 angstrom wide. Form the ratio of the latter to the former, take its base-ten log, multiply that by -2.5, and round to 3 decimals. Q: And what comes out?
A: 0.038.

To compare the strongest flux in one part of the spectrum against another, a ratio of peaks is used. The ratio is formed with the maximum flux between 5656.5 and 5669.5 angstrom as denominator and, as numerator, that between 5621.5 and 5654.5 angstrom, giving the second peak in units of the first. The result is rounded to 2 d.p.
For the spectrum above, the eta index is 1.04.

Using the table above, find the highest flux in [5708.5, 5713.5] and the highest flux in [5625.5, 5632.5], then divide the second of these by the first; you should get 0.98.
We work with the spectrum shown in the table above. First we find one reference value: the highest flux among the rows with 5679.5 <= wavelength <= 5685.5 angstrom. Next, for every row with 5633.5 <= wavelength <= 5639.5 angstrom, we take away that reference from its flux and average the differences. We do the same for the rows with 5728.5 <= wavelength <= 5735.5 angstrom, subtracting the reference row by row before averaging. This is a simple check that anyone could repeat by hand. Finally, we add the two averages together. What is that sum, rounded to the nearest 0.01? -0.27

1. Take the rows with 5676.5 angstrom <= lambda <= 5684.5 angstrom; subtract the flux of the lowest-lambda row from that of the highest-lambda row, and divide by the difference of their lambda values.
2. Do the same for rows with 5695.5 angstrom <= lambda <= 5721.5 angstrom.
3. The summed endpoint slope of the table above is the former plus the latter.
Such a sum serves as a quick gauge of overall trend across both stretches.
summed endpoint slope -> 0.3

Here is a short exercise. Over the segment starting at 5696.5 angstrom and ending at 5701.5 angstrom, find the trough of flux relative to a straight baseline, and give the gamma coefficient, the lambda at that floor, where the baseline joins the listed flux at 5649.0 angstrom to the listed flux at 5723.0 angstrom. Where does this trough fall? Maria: 5699.0 angstrom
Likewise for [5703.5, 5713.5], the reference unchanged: 5705.0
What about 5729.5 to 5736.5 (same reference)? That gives 5733.0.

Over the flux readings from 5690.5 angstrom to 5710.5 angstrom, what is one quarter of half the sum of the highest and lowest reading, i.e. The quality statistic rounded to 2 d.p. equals 1.69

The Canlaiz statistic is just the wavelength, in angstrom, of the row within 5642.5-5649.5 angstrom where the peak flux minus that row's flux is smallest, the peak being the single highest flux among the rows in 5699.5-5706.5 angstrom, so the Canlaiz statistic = 5645.0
